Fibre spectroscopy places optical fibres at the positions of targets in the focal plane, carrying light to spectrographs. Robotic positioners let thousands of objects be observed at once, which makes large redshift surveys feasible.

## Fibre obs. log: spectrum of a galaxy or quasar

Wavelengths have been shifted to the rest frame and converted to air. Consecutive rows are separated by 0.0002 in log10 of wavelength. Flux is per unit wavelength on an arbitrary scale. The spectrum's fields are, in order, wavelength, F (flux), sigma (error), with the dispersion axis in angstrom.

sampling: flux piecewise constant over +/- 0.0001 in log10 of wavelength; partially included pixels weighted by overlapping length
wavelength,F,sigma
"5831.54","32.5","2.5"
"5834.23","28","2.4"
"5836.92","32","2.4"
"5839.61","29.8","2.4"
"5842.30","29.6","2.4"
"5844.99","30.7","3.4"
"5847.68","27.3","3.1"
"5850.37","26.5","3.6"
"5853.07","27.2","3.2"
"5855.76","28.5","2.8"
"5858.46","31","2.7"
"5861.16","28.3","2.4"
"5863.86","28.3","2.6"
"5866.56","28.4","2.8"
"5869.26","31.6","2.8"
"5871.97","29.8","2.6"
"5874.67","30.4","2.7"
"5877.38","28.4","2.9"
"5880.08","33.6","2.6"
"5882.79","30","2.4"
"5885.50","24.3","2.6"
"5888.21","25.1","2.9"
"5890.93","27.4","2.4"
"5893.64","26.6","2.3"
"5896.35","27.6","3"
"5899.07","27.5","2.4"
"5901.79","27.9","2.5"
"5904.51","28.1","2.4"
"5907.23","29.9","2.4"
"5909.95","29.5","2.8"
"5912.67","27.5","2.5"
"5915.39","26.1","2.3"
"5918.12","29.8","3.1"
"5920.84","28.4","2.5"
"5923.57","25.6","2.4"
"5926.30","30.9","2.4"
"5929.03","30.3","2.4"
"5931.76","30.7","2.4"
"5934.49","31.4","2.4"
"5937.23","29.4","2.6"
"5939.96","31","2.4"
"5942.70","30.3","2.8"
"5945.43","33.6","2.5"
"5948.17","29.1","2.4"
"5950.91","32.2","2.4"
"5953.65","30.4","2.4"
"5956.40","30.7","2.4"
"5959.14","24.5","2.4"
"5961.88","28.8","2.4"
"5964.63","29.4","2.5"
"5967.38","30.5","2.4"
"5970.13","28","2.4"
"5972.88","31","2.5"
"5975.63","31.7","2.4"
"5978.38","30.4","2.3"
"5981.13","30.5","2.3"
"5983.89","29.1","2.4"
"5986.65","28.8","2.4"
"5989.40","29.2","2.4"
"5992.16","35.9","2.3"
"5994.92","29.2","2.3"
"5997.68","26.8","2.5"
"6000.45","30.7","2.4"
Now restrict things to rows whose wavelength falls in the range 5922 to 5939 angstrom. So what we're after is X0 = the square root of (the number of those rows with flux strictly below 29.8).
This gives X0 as 1.41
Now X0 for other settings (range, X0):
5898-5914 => 2.24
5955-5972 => 2.00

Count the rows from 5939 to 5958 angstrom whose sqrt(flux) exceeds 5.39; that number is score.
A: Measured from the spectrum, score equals 7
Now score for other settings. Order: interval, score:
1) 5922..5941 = 6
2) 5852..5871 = 2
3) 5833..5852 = 4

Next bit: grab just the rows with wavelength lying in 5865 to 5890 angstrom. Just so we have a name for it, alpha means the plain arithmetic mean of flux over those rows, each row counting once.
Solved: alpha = 29.07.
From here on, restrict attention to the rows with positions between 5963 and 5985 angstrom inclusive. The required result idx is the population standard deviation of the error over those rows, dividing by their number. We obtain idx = 0.07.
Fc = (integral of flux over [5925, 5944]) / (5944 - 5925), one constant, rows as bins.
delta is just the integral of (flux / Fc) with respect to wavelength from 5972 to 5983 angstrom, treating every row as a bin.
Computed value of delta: 11.1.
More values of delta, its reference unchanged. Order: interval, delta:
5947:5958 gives 11.0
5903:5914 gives 10.3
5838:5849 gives 10.6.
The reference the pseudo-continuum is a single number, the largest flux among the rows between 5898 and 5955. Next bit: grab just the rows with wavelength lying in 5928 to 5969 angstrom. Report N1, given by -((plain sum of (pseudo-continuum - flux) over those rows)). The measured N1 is -52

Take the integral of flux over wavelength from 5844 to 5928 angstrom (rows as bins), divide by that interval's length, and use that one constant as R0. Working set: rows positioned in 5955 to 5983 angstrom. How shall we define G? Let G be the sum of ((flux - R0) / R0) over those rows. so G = 0.38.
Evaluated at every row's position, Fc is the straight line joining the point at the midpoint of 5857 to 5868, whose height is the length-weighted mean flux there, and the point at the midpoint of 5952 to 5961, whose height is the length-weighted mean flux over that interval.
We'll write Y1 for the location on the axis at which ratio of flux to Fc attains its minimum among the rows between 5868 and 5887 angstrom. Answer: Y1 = 5885.50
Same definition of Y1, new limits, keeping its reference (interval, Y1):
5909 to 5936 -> 5923.57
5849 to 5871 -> 5850.37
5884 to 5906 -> 5885.50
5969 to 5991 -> 5970.13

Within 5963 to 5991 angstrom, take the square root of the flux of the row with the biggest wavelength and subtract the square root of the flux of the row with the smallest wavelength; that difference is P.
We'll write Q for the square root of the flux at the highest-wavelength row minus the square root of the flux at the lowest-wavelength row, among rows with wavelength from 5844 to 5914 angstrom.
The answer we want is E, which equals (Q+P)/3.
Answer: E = -0.11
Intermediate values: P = -0.02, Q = -0.30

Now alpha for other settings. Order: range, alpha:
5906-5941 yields 29.27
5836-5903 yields 28.71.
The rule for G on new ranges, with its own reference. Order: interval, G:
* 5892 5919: -0.14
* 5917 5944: 0.47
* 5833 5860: 0.21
